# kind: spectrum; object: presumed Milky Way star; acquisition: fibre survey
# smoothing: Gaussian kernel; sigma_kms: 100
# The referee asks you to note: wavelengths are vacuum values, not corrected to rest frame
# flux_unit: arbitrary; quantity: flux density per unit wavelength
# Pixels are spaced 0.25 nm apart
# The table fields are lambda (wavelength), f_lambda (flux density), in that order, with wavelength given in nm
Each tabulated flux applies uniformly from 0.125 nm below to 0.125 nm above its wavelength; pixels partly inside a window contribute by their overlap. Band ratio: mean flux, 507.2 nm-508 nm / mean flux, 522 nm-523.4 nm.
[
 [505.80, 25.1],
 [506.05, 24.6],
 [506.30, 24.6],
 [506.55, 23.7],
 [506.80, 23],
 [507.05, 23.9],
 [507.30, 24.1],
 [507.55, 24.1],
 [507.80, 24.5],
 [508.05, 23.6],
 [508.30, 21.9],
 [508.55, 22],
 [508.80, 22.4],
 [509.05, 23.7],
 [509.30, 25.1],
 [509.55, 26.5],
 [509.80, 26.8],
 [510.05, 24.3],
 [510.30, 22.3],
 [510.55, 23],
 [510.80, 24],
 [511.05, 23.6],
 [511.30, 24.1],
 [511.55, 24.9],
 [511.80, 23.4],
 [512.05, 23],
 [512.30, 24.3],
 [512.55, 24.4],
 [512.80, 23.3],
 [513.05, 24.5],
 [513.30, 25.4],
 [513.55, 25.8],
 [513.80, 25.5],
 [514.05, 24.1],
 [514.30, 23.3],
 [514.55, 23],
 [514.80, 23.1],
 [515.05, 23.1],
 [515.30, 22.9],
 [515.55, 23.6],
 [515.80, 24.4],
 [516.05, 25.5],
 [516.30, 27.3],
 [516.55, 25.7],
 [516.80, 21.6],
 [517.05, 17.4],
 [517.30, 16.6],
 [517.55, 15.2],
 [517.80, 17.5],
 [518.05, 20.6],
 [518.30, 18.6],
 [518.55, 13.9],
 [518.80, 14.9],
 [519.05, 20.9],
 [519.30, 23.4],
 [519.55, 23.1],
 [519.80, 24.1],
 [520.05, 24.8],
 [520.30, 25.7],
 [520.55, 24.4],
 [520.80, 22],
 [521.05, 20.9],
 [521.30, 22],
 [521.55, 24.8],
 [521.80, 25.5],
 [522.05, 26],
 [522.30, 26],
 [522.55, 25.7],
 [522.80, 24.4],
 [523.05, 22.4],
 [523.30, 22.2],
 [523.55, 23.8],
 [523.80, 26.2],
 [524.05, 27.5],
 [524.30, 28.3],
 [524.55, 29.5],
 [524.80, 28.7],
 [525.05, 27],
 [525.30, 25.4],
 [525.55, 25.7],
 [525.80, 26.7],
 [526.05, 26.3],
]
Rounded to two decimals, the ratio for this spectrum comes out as 0.99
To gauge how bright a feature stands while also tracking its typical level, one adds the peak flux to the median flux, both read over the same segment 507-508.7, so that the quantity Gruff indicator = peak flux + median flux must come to 48.4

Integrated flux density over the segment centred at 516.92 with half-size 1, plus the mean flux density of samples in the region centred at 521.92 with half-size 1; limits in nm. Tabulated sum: 66.1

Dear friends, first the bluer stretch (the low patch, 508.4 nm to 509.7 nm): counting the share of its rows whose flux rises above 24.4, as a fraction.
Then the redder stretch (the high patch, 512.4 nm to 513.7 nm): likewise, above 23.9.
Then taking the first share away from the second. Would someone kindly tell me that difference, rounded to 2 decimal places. 0.40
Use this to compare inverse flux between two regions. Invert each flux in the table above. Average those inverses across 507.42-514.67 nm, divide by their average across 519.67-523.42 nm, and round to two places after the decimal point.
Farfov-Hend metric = 1.00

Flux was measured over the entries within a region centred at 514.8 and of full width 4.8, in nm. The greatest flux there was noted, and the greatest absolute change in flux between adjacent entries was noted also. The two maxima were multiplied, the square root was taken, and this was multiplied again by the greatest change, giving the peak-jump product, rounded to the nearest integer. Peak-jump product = 45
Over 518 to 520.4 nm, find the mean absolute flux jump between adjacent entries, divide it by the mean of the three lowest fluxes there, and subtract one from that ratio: -0.866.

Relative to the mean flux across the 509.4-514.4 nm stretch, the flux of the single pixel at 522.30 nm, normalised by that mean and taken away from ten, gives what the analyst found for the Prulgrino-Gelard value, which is 8.93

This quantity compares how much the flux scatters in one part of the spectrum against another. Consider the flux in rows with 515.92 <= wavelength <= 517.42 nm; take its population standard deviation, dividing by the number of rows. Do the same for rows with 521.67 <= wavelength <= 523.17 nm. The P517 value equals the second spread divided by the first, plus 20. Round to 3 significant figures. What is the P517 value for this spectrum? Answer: 20.3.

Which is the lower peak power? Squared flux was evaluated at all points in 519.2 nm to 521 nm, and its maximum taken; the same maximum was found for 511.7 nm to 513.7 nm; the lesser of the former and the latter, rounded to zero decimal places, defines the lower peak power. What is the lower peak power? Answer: 660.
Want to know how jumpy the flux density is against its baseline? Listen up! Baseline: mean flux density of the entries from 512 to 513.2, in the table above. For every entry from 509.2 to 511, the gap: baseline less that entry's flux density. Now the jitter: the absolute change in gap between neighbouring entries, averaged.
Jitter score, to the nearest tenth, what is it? 1.3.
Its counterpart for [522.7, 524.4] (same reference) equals 1.4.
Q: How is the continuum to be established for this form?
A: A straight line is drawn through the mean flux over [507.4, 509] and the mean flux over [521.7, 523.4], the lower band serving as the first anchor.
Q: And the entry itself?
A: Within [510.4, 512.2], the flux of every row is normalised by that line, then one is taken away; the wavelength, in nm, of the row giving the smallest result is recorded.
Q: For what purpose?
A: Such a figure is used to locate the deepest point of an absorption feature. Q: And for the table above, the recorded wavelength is 512.05 nm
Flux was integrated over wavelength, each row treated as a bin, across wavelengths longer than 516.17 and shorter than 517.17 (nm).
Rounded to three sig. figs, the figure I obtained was 23.0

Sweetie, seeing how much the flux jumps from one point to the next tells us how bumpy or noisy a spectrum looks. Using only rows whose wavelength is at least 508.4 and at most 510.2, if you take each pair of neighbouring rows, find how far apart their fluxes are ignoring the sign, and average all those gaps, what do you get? 1.2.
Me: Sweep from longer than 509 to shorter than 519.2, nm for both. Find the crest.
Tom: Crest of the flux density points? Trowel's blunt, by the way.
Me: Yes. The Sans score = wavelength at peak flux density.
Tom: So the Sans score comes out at 516.30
